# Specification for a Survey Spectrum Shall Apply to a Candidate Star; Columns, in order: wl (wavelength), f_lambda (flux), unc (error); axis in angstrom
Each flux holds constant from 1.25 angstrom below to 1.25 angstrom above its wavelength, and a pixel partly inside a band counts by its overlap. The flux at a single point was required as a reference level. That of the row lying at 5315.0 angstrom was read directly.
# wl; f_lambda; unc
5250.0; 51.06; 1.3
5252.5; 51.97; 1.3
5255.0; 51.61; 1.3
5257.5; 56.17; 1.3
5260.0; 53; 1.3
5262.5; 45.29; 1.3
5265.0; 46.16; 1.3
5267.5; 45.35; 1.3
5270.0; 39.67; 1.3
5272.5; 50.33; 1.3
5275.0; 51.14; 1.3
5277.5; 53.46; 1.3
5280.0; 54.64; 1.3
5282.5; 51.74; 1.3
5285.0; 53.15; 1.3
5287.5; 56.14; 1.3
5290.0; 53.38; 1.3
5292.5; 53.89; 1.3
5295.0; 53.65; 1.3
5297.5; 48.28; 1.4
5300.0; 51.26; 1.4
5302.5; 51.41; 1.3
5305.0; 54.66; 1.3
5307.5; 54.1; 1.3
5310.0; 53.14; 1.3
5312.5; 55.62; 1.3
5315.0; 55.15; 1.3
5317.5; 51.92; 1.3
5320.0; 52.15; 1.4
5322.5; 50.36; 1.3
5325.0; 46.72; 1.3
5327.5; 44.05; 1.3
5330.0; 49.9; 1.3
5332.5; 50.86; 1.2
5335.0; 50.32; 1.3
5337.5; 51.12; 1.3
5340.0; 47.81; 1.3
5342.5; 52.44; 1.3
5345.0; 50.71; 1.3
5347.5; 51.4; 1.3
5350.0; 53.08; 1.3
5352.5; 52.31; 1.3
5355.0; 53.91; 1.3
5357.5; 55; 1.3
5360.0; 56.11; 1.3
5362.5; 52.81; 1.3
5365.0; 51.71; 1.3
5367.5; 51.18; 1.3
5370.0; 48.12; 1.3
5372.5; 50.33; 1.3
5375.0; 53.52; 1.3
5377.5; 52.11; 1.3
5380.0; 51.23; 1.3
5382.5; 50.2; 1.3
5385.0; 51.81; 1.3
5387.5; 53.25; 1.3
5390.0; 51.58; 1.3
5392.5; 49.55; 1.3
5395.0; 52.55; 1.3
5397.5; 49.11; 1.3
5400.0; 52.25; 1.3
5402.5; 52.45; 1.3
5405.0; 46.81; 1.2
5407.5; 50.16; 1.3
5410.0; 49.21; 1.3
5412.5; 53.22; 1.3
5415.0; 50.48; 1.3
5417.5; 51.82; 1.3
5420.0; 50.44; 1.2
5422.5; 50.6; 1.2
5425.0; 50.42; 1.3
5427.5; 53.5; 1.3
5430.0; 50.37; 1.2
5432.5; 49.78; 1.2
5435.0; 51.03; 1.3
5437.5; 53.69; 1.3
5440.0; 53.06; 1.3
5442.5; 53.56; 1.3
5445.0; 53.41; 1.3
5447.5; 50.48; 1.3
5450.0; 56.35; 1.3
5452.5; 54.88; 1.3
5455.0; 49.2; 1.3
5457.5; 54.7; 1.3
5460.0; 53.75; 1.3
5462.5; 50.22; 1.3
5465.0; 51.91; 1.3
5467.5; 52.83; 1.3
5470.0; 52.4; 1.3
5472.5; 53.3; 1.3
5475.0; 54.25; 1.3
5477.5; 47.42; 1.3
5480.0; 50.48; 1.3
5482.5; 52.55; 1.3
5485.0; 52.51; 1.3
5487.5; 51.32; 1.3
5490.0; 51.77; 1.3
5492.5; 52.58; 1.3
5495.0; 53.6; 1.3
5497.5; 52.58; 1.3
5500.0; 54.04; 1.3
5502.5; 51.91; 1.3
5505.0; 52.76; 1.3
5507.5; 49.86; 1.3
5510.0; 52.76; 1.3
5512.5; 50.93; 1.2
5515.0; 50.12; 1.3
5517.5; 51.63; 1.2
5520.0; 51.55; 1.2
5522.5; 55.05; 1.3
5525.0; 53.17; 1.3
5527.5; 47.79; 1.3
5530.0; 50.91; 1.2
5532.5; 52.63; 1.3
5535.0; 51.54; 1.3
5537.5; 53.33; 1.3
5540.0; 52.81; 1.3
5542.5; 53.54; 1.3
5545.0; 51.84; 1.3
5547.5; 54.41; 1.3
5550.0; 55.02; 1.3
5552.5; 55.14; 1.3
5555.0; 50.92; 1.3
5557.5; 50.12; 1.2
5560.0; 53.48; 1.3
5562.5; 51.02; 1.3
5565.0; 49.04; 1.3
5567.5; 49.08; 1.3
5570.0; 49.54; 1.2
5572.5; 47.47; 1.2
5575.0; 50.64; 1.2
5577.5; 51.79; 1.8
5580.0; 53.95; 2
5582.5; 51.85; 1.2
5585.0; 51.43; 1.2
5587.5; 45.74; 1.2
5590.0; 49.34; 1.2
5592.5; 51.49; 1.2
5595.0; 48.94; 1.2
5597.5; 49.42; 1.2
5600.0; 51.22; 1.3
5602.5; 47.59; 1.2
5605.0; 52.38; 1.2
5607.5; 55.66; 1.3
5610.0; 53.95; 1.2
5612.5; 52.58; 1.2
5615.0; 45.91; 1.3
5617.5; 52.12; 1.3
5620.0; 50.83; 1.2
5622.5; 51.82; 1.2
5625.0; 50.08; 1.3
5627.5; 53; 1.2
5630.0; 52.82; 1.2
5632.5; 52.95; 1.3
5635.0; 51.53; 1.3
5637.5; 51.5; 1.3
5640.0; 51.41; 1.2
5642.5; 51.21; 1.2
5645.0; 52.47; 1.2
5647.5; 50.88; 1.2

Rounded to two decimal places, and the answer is 55.15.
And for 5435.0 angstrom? 51.03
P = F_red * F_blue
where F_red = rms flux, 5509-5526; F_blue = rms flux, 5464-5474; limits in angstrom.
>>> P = 2746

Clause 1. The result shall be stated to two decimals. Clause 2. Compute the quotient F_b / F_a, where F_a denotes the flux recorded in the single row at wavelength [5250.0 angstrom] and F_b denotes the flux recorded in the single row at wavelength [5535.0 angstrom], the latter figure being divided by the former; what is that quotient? 1.01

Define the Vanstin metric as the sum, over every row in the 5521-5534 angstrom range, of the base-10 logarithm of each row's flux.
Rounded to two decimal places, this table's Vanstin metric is 8.57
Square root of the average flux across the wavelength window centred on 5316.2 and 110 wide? 7.160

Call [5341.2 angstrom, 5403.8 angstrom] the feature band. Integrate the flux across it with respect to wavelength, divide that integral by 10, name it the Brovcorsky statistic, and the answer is 325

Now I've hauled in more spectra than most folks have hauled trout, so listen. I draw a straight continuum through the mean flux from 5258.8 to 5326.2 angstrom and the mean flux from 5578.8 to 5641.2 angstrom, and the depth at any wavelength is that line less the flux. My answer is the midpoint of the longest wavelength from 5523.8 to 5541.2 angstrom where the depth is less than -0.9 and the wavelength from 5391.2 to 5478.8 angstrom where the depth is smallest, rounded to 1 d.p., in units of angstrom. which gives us 5495.0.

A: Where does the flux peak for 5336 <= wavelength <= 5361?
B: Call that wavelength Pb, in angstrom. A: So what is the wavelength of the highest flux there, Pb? 5360.0 angstrom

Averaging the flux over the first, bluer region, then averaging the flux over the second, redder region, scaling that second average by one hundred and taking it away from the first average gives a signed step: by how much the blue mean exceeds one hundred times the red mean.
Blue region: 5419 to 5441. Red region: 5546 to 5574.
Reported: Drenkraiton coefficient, -5087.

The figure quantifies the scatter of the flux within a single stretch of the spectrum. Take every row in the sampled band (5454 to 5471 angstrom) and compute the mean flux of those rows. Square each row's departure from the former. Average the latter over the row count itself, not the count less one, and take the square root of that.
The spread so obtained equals 1.8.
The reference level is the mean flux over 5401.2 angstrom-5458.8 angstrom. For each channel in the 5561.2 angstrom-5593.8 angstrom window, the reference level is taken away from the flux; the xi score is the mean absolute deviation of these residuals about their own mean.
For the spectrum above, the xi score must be 1.68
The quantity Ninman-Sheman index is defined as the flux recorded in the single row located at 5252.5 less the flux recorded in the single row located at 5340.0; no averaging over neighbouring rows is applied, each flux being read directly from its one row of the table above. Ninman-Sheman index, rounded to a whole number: 4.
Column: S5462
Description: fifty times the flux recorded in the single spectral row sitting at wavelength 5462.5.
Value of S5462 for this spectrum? 2511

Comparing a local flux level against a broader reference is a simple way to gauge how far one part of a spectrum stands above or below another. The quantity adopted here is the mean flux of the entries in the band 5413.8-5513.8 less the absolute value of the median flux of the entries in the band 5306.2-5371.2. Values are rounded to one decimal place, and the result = 0.3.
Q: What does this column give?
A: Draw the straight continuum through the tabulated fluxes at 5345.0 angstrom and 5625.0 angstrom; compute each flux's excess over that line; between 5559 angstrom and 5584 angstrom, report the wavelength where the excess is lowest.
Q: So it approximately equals 5572.5 angstrom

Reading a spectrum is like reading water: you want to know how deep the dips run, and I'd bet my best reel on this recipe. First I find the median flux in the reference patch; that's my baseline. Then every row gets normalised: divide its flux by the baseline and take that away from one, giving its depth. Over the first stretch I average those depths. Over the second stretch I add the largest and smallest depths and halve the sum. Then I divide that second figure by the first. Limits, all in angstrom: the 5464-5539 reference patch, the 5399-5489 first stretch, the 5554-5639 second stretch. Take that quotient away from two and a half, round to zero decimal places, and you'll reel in 0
